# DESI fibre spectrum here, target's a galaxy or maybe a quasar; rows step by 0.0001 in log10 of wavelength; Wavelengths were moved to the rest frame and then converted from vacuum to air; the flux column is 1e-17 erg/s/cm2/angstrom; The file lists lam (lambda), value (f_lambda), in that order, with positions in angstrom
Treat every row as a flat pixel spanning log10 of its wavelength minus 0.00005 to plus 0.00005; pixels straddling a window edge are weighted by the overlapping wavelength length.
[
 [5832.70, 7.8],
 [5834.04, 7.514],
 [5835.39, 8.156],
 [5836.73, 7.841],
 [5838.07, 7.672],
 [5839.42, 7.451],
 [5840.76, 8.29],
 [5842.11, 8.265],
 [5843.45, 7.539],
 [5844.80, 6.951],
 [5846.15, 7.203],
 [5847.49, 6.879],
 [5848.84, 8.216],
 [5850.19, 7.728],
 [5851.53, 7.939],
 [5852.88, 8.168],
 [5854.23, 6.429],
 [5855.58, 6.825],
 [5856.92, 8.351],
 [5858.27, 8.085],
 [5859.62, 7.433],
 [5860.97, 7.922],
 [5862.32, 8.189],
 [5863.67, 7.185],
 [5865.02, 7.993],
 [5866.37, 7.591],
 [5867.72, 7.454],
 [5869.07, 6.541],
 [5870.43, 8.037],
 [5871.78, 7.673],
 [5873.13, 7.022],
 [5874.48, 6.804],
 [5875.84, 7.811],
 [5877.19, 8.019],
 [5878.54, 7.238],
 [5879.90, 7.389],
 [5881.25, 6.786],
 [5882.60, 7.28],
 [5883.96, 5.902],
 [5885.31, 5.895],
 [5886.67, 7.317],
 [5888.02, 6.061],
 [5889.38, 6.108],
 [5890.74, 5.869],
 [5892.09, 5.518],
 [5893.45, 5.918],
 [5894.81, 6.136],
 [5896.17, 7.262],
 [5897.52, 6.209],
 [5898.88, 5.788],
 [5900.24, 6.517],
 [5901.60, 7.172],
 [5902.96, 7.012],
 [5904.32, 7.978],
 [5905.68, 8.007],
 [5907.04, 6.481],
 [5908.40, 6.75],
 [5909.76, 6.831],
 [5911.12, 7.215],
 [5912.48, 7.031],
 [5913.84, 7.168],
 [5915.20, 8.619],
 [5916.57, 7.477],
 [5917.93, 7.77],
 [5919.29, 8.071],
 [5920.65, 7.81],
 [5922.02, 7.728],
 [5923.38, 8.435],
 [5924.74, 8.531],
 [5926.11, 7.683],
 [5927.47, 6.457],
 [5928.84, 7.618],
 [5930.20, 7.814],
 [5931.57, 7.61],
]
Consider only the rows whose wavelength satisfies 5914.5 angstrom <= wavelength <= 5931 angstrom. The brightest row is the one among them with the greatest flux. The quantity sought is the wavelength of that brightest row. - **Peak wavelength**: 5915.20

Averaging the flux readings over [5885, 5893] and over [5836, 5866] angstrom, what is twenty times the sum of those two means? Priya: 276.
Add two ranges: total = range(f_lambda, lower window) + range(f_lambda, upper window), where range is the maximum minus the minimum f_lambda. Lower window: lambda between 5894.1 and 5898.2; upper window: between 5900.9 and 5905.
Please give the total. 2.09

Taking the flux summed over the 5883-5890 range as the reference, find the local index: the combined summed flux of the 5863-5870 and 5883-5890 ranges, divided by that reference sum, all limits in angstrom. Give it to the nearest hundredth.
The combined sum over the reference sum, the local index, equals 2.18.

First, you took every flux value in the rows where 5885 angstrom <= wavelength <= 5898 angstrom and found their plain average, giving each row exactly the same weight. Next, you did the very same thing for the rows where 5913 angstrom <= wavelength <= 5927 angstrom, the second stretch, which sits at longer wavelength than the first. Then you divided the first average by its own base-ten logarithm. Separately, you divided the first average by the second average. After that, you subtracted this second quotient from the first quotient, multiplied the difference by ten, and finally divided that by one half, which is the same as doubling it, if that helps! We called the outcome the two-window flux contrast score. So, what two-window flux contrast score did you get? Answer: 141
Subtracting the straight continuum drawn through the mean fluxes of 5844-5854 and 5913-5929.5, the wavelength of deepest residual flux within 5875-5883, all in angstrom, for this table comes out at 5881.25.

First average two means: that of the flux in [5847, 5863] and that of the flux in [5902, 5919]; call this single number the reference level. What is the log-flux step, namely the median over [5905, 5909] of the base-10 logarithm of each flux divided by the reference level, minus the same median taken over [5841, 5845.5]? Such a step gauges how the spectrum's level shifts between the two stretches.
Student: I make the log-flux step -0.048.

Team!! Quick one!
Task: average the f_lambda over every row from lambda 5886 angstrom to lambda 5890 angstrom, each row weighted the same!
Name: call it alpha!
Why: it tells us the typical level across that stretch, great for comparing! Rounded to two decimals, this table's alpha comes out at 6.50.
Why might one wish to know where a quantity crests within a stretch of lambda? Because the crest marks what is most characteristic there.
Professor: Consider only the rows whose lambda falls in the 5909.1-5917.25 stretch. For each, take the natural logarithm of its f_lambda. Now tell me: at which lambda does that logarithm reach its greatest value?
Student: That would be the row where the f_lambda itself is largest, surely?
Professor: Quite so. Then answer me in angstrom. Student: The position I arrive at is 5915.20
